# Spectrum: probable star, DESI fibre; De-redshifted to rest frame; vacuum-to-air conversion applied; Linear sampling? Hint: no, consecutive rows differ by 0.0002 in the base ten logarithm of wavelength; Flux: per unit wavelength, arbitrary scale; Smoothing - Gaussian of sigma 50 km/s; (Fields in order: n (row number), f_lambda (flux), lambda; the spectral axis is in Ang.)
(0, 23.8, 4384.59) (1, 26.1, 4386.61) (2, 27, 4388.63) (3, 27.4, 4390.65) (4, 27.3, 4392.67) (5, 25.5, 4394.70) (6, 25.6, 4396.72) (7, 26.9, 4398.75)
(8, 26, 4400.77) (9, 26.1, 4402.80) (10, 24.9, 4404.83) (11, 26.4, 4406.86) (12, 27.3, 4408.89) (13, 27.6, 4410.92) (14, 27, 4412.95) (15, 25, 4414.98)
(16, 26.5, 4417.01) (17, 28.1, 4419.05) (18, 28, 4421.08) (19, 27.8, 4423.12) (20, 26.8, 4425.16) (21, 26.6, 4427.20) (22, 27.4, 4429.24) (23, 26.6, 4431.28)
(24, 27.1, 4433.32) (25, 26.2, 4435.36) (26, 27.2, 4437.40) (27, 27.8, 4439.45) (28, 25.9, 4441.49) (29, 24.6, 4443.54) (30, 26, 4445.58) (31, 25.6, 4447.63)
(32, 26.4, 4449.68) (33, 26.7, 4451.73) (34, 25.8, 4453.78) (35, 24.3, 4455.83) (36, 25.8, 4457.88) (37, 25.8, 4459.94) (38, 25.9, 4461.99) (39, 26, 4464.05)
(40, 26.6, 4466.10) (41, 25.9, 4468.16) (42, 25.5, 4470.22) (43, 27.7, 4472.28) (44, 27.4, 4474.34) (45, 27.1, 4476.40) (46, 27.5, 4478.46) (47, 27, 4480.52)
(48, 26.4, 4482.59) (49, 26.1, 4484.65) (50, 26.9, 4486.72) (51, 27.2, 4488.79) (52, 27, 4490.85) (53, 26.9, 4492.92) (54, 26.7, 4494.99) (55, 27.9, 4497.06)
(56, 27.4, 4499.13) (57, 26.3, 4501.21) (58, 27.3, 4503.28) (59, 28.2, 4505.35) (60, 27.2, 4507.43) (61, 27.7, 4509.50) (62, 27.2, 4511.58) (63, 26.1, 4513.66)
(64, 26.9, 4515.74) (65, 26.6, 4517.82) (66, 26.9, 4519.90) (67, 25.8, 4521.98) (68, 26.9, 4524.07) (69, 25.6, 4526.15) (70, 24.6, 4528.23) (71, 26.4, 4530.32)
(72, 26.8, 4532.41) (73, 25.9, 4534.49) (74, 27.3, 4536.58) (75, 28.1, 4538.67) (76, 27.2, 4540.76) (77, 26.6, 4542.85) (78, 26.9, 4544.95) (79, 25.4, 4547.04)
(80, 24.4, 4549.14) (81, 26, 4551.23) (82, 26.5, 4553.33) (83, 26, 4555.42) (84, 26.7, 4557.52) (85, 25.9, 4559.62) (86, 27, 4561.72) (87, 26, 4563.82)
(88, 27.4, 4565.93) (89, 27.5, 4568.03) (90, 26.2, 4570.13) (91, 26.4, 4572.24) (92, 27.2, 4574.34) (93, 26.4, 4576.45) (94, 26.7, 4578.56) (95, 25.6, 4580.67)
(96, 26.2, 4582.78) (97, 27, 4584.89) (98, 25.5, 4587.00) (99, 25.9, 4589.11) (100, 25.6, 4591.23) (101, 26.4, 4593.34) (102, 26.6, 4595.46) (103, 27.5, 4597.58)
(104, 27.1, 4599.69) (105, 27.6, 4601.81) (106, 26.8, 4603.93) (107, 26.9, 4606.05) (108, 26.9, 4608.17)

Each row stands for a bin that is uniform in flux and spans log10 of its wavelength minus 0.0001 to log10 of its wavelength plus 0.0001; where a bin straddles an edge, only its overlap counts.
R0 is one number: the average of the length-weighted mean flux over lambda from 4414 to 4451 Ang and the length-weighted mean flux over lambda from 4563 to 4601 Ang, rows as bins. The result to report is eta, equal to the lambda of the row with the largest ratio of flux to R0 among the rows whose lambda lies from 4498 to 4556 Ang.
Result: 4505.35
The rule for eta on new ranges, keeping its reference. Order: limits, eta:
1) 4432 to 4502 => 4497.06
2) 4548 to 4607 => 4601.81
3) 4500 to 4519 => 4505.35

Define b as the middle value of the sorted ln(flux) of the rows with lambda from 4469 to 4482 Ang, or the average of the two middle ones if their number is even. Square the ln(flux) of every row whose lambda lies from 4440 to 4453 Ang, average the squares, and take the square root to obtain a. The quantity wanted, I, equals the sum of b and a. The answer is 6.56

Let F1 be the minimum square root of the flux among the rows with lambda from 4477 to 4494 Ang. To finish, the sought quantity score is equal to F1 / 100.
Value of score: 0.0511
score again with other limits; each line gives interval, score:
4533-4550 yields 0.0494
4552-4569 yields 0.0509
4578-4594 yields 0.0505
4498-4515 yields 0.0511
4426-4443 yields 0.0509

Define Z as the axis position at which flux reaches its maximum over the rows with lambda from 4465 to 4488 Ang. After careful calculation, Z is 4472.28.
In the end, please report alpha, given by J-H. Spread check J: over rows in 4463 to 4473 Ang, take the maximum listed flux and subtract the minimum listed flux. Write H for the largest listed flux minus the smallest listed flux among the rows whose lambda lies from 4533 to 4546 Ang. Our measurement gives 0.00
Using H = 2.20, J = 2.20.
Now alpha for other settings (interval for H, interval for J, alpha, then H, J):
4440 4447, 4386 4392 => -0.10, 1.40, 1.30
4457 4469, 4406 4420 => 2.30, 0.80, 3.10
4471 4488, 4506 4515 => 0.00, 1.60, 1.60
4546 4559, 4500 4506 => -0.40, 2.30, 1.90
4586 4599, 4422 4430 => -0.80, 2.00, 1.20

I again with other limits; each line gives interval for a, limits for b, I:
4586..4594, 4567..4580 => 6.53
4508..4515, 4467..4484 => 6.59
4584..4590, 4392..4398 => 6.51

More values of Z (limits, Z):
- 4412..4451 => 4419.05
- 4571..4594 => 4574.34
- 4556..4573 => 4568.03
